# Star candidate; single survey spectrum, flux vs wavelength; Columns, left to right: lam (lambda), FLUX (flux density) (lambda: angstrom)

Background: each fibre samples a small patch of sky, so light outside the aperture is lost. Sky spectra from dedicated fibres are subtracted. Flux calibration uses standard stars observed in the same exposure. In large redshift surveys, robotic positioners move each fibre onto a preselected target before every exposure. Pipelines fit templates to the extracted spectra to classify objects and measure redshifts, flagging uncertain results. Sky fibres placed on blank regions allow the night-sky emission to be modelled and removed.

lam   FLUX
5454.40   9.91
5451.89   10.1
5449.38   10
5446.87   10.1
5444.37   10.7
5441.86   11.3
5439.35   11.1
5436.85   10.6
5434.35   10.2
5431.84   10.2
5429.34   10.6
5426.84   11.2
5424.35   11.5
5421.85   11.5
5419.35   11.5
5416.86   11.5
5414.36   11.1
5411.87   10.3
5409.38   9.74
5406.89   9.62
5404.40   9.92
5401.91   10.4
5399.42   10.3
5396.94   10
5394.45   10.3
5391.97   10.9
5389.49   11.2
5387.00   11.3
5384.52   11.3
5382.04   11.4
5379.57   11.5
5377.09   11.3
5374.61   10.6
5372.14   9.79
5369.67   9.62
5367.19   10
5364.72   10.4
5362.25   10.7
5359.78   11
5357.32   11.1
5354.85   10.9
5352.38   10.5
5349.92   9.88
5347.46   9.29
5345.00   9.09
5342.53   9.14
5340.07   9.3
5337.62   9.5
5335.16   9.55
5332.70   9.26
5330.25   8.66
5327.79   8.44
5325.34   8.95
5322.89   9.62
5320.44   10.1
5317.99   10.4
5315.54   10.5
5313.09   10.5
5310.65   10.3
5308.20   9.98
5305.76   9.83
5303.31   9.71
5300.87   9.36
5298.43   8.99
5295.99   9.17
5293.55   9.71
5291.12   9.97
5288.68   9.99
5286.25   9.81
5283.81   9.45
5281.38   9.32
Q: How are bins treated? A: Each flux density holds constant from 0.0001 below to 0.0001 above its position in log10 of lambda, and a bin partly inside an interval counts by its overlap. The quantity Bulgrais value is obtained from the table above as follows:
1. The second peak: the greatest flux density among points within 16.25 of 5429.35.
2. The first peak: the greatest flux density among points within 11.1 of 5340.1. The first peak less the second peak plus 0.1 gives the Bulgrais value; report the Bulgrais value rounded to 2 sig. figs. -1.5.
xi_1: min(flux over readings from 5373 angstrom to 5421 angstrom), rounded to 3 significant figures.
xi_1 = 9.62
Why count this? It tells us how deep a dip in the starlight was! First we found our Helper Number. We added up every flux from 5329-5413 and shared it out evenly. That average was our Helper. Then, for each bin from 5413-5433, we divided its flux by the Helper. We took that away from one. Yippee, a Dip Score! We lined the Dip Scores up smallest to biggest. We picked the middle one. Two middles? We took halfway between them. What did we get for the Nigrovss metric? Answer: -0.11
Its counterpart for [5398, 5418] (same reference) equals -0.01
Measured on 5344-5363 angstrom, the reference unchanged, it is -0.04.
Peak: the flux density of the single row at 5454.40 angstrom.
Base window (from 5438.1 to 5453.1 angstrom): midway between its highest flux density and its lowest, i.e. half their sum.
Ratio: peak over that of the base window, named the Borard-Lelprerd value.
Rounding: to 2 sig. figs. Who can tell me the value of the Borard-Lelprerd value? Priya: 0.93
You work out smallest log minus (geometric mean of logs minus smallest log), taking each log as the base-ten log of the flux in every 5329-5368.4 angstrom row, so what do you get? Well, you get 0.88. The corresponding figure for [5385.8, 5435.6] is 0.94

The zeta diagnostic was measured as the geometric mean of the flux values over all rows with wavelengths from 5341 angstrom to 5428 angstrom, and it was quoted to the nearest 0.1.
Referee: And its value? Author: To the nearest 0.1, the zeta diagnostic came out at 10.5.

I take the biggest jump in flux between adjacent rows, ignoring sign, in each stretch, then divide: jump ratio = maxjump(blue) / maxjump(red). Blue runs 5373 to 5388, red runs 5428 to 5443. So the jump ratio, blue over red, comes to 1.4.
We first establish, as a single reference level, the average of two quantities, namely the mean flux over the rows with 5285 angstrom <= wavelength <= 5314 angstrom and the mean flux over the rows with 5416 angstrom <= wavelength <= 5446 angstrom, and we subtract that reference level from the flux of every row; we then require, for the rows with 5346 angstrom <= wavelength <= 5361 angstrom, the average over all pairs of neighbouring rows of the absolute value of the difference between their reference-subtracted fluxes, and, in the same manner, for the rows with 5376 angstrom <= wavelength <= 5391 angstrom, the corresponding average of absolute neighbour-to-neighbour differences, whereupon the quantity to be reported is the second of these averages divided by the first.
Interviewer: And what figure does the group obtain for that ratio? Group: 0.26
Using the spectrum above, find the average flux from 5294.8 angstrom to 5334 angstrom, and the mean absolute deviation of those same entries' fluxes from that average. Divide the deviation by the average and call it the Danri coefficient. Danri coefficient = 0.058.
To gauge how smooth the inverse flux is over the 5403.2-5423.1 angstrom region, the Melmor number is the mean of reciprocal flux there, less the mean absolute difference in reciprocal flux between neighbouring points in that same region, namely 0.092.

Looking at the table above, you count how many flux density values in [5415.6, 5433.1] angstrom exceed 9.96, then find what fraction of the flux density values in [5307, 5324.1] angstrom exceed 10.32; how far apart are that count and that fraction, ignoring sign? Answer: 6.6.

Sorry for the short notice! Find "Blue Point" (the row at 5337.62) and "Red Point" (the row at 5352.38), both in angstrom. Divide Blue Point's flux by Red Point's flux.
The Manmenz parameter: 0.90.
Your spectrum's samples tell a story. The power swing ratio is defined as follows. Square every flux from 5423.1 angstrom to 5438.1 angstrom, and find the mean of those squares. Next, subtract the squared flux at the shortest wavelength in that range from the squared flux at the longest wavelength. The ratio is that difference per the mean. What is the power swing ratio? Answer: -0.17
